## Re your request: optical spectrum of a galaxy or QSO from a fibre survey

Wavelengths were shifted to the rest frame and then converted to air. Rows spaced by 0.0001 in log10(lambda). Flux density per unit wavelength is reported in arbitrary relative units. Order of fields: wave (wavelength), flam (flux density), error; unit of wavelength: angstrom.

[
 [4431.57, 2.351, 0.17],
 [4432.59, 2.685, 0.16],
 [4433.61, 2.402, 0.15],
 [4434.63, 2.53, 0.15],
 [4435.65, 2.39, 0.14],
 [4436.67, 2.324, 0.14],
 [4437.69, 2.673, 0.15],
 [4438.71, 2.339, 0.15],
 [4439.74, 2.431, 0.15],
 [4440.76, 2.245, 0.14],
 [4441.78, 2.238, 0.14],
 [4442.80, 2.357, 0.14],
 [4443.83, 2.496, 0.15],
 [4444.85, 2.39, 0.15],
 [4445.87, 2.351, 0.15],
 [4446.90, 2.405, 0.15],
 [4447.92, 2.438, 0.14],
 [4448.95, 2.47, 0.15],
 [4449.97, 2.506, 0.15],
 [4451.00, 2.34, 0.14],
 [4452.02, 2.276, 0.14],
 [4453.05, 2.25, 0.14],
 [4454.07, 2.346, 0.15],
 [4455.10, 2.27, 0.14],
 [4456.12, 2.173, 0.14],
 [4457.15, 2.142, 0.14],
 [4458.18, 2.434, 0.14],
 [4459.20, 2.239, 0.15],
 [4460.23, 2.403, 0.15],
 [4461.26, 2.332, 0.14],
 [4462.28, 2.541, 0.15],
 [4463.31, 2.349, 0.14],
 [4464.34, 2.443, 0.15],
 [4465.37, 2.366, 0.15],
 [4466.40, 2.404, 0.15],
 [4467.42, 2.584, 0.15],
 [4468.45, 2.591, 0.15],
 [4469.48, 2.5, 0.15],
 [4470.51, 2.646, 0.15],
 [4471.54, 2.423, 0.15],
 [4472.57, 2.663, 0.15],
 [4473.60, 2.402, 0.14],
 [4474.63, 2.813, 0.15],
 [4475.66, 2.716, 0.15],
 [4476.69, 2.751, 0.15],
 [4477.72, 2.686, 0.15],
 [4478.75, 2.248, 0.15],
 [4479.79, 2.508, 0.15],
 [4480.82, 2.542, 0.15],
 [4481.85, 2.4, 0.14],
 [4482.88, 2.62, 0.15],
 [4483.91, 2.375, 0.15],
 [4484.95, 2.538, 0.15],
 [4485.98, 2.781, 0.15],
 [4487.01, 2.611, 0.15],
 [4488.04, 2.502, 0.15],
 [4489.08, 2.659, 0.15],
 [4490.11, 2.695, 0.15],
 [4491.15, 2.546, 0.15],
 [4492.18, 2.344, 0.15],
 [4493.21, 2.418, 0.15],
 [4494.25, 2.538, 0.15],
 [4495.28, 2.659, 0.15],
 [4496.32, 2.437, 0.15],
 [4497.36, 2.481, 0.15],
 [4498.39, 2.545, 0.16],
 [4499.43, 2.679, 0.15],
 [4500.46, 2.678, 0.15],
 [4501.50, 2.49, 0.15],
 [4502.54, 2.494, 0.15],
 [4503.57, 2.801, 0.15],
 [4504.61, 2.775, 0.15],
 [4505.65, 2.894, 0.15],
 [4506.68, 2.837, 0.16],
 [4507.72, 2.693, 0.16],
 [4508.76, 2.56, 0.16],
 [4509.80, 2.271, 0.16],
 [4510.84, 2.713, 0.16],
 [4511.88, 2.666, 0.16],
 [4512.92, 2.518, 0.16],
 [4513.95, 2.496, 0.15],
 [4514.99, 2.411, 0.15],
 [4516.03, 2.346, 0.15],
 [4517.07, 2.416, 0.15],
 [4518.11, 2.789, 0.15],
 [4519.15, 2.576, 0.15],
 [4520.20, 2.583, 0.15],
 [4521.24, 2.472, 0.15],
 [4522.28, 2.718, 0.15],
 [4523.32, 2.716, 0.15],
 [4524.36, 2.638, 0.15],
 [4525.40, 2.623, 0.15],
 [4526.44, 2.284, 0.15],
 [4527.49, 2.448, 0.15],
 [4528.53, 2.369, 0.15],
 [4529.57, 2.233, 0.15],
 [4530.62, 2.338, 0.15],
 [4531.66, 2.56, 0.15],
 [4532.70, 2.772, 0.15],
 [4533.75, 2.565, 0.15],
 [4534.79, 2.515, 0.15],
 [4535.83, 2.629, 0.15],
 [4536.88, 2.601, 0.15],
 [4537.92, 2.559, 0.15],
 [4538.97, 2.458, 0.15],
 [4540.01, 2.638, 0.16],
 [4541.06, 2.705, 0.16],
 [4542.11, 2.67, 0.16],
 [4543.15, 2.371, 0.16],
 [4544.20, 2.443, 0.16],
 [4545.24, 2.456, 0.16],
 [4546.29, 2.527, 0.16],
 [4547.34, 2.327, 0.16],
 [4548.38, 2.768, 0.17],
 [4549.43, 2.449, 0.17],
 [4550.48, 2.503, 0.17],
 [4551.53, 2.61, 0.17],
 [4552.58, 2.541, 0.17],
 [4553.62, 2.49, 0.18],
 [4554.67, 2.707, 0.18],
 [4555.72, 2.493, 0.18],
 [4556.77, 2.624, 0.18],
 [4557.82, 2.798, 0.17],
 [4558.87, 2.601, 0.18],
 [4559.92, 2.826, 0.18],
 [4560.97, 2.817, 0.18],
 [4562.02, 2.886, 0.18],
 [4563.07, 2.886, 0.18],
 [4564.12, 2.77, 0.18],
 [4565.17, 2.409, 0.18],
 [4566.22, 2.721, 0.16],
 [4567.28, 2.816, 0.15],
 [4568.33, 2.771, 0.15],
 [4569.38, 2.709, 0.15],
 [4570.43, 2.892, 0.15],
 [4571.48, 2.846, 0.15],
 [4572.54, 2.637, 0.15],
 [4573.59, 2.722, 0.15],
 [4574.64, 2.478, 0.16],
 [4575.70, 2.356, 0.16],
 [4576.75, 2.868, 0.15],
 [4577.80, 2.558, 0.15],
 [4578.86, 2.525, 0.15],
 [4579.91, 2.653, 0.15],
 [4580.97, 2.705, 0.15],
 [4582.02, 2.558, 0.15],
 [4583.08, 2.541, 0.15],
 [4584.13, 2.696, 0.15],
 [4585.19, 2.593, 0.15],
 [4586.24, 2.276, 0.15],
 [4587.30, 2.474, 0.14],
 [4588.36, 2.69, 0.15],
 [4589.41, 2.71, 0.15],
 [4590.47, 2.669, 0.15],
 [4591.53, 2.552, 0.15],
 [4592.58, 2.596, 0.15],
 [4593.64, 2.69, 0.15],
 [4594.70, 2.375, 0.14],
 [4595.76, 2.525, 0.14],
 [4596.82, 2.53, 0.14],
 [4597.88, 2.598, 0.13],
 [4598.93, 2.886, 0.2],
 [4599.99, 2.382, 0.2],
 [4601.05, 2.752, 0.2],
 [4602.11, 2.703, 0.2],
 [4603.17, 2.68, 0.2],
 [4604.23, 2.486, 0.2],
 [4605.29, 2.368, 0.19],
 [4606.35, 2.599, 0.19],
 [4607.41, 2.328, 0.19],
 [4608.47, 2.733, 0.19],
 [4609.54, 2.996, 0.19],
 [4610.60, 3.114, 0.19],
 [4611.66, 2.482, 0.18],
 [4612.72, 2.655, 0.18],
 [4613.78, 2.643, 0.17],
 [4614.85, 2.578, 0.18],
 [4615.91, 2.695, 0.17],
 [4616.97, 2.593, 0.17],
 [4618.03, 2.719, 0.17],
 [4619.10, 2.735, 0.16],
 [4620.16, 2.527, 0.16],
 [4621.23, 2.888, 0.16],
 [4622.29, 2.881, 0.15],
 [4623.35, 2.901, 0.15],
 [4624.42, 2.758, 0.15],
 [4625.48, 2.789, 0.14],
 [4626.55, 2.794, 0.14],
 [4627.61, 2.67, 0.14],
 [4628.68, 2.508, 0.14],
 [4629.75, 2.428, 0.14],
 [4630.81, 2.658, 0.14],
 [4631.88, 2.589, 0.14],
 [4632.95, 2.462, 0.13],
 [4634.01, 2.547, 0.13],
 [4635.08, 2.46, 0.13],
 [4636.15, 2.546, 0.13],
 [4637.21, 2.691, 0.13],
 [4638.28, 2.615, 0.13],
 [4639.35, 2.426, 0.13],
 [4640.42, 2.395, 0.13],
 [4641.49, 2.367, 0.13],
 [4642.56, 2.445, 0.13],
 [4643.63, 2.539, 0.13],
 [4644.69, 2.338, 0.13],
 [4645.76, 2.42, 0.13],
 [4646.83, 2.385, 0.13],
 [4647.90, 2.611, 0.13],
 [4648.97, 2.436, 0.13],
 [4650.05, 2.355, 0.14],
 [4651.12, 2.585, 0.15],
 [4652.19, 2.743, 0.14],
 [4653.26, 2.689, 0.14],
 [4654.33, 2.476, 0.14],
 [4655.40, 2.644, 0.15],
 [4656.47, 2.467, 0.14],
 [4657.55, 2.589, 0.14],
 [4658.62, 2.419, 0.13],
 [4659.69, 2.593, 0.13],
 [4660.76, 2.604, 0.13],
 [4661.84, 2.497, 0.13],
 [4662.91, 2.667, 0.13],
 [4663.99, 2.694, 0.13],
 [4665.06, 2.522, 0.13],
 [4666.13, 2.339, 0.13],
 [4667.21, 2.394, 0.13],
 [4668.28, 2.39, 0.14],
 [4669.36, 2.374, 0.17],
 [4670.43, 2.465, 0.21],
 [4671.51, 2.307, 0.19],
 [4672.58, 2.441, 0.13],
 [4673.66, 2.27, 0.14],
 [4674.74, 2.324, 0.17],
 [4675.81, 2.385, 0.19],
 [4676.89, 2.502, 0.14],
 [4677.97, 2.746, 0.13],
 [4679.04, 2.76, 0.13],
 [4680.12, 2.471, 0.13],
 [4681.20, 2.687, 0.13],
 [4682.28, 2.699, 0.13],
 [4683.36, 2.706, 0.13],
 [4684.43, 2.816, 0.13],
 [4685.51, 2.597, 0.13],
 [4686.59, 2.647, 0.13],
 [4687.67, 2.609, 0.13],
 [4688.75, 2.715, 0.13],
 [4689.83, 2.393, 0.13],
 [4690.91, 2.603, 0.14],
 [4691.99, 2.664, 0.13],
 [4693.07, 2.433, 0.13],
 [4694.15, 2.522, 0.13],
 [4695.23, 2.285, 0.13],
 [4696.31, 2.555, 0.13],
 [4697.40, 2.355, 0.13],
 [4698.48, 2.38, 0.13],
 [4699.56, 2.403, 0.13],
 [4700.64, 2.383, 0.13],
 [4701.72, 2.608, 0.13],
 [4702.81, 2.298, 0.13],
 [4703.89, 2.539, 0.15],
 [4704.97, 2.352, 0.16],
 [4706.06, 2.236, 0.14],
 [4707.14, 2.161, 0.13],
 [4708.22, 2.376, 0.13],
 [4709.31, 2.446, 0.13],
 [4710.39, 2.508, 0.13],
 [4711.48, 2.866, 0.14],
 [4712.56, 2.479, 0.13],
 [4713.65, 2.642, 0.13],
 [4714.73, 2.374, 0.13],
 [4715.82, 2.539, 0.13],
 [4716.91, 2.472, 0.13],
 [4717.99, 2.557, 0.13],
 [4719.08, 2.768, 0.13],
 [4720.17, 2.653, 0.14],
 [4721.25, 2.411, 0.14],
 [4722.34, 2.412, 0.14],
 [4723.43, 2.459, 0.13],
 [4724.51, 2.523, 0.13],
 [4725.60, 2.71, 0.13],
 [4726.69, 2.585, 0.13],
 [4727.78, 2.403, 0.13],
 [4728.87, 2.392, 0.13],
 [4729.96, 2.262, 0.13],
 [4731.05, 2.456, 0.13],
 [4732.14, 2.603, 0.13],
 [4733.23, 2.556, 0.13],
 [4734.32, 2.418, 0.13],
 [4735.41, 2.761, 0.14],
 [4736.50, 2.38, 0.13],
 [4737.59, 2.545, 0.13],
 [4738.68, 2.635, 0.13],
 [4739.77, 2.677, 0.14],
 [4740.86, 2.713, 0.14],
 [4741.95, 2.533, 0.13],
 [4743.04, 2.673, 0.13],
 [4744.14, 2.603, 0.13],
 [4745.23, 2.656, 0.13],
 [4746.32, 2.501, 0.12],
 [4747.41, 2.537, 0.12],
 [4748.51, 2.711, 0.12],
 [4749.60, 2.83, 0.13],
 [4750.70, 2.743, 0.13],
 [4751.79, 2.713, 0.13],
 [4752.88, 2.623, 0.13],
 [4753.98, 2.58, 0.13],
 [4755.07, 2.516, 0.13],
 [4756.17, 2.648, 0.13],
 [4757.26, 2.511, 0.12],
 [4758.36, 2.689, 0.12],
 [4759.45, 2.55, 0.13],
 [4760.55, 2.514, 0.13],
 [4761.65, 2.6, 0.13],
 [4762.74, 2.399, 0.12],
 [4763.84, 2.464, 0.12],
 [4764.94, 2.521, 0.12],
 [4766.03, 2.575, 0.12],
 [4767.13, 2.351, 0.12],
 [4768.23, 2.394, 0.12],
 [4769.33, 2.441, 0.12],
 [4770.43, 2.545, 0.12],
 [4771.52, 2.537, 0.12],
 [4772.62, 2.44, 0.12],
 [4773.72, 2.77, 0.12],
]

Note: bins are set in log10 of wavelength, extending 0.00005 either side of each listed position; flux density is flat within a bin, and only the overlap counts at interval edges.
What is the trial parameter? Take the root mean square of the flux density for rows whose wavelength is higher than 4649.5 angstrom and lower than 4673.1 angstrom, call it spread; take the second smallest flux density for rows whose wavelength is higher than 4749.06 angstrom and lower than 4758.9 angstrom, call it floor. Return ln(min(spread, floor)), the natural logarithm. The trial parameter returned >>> 0.92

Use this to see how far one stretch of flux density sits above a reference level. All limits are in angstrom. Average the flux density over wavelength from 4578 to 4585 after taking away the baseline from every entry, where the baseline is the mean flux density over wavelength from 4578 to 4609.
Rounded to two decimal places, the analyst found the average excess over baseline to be 0.03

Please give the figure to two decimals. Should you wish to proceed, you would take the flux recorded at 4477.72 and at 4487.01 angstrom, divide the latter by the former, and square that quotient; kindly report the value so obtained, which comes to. 0.94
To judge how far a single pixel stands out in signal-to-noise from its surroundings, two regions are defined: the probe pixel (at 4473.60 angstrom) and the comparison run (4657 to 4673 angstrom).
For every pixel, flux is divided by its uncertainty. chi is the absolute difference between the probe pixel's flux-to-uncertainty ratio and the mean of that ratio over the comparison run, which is 0.64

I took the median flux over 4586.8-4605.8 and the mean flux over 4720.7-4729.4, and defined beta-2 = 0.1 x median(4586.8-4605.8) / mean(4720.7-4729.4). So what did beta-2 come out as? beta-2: 0.104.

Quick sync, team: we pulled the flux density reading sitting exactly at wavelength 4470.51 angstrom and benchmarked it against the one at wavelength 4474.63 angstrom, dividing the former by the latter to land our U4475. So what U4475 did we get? 0.94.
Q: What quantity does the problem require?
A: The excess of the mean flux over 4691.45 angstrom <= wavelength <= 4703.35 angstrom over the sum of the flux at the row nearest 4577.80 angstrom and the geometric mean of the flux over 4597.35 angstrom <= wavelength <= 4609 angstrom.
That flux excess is -2.7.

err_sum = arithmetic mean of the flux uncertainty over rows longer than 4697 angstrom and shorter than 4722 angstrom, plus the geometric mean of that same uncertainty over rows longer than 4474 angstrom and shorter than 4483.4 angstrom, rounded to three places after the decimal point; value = 0.283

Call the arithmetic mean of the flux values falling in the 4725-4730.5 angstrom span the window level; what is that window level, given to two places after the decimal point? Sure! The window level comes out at 2.47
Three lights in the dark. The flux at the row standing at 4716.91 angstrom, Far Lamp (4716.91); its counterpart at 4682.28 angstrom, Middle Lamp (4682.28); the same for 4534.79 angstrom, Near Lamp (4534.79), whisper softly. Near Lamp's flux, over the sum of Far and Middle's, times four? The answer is 1.95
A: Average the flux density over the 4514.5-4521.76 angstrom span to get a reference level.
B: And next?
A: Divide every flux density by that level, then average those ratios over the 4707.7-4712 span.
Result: 1.01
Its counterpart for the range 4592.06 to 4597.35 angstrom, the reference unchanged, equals 1.01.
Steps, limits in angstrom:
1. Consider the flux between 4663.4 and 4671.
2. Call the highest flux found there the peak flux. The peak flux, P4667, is 2.694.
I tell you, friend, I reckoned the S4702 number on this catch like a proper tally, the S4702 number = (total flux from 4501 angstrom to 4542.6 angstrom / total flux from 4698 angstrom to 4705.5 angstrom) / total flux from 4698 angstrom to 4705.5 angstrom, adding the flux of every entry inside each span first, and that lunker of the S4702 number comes 0.36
